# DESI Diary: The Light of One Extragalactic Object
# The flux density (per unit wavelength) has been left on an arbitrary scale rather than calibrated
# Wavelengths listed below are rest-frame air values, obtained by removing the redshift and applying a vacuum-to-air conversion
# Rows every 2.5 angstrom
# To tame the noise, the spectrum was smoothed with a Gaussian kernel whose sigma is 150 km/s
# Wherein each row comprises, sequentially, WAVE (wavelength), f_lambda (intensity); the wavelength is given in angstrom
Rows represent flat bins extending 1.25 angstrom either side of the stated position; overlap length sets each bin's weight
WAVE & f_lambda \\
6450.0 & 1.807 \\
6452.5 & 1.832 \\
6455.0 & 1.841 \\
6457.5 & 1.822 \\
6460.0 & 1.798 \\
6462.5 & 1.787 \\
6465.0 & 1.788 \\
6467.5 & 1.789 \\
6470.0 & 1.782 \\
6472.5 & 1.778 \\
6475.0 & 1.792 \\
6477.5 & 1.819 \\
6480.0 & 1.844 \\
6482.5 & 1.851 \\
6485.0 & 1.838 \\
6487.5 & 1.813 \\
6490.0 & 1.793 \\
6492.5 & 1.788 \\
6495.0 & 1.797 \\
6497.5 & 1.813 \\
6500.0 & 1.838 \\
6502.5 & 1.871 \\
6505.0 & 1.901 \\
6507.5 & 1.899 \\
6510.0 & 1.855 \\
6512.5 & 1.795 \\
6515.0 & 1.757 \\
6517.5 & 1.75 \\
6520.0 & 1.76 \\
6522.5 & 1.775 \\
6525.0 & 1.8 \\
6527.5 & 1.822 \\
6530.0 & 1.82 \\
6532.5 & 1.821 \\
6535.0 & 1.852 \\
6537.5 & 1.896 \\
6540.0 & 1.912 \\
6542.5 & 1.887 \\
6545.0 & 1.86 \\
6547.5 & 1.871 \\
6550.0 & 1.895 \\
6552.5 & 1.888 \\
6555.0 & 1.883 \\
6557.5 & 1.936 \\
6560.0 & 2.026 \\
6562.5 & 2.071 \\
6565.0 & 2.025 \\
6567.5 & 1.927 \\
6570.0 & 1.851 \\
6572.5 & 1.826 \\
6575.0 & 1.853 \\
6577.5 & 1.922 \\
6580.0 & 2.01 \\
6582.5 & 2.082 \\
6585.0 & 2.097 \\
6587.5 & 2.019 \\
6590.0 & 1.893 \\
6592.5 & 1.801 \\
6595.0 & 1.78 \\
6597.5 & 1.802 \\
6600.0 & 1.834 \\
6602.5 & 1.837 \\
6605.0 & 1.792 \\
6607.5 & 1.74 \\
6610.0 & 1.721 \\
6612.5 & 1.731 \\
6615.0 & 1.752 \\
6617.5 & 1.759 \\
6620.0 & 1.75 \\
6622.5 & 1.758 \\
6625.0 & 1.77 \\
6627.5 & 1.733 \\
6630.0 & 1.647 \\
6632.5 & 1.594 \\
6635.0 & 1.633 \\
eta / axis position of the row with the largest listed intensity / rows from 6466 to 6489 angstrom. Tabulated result 6482.5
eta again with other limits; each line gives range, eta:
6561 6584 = 6582.5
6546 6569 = 6562.5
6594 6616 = 6602.5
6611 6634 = 6625.0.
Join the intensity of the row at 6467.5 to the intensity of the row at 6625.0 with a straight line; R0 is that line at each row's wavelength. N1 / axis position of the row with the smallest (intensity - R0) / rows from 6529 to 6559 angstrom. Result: 6530.0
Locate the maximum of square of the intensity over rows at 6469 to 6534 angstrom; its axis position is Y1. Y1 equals 6505.0 angstrom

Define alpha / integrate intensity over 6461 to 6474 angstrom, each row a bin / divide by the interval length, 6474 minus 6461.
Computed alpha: 1.79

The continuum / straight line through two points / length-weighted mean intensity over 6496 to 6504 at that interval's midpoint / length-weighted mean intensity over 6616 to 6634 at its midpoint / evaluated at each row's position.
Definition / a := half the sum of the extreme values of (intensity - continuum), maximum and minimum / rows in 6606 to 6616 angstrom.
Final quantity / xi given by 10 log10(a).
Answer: -21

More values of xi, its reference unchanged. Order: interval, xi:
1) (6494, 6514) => -21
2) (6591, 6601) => -12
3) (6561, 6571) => -7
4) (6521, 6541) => -15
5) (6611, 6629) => -15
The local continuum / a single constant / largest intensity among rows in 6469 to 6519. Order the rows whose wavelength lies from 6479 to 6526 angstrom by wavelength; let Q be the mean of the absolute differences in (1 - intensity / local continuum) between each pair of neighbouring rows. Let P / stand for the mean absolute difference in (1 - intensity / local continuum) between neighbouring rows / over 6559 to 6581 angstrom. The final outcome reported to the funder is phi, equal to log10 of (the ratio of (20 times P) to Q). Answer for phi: 1.74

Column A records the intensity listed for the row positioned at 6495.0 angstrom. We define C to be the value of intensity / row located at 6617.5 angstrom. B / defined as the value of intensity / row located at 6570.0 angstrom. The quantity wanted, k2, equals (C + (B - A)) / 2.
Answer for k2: 0.91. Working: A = 1.797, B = 1.851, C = 1.759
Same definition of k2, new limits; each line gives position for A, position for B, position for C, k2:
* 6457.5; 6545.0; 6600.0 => 0.94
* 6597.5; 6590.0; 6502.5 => 0.98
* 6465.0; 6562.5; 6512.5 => 1.04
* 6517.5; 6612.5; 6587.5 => 1.00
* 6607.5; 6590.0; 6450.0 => 0.98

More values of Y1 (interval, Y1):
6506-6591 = 6585.0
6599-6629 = 6602.5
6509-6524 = 6510.0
